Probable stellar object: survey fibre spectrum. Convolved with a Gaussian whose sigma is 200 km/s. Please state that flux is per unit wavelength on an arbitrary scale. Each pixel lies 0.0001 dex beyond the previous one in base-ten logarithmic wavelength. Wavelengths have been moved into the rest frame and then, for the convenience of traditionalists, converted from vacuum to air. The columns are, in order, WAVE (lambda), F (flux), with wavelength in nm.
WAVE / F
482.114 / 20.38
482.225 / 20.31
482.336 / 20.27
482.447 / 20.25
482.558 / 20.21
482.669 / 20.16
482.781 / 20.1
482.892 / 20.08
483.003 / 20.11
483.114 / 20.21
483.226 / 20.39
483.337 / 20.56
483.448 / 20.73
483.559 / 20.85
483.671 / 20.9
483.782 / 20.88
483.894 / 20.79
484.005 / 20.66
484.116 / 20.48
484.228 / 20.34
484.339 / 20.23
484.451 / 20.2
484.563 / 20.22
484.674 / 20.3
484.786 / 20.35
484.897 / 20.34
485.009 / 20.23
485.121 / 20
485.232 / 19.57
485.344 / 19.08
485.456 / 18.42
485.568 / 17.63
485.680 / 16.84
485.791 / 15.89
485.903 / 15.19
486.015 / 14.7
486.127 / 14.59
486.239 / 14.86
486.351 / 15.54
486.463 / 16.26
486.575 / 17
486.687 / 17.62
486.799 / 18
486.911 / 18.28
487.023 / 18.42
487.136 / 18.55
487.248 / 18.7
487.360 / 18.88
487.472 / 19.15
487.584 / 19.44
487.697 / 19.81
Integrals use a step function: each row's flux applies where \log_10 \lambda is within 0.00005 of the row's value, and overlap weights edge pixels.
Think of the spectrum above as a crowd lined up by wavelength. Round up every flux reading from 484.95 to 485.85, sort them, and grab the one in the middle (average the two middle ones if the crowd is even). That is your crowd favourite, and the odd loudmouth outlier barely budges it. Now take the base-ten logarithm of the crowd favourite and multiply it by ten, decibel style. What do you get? 12.7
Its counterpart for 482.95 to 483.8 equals 13.1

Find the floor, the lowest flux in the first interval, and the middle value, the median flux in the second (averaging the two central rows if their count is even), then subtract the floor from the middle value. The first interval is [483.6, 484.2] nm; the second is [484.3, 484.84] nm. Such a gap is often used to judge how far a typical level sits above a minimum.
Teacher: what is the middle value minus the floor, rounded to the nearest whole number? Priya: 0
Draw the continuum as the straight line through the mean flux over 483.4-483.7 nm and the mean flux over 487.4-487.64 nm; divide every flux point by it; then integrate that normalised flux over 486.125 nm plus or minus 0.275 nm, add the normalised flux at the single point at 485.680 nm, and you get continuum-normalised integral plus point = 1.26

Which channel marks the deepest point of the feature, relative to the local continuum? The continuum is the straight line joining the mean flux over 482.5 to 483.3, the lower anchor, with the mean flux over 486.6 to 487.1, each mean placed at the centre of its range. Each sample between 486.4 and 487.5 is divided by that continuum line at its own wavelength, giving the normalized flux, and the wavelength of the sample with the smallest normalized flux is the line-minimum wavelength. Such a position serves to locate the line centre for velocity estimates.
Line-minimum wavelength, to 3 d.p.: 486.463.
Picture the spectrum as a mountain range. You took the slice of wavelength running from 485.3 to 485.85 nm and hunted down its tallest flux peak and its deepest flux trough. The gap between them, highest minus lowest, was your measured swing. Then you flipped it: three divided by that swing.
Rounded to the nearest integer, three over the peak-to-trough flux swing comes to 1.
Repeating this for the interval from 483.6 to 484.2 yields 7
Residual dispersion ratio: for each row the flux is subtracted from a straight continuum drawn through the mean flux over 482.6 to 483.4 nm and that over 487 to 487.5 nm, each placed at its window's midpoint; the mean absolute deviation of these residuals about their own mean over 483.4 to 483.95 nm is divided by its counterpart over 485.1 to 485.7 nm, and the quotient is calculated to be 0.09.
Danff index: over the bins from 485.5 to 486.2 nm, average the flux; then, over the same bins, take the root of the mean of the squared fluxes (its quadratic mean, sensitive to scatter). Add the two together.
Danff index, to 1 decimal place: 31.7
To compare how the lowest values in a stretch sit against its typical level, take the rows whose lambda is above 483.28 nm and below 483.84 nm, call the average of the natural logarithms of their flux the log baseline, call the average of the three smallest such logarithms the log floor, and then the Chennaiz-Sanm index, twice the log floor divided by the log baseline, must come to 2.00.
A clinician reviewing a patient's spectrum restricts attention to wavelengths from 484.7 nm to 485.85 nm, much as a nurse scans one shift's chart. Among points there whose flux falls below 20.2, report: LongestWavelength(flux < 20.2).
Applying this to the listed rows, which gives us 485.791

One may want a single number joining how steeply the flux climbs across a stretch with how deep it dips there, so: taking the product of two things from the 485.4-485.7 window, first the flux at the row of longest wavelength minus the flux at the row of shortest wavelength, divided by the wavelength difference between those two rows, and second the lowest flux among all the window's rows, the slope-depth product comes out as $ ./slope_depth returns -119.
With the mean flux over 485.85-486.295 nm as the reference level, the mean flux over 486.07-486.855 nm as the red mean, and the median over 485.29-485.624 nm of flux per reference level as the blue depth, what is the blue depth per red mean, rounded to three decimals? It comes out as 0.076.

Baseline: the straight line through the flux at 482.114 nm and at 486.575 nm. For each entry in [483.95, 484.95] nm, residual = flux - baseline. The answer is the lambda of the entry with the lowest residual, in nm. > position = 484.339 nm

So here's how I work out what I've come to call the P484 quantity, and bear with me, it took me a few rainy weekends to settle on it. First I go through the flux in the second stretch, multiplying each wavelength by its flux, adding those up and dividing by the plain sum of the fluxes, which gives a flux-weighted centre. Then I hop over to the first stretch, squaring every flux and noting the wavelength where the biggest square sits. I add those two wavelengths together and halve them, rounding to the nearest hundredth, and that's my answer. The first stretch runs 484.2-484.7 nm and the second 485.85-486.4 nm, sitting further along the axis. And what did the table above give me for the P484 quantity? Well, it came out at 485.18 nm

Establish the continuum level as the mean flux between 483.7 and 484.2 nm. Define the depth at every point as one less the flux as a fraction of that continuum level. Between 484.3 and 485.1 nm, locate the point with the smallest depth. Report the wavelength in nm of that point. 484.786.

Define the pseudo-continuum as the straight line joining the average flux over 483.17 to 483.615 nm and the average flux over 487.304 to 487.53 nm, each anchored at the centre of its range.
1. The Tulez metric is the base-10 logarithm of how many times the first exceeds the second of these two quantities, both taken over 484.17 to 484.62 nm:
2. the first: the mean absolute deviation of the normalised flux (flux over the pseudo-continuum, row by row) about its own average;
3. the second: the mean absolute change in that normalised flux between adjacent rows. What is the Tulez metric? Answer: -0.17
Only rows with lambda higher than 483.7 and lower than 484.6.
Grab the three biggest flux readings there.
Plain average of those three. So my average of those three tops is 20.8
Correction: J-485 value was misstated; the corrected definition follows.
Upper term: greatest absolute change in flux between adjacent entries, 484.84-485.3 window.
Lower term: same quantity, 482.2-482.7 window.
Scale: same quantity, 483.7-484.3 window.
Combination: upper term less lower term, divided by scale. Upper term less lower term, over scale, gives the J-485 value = 2.1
